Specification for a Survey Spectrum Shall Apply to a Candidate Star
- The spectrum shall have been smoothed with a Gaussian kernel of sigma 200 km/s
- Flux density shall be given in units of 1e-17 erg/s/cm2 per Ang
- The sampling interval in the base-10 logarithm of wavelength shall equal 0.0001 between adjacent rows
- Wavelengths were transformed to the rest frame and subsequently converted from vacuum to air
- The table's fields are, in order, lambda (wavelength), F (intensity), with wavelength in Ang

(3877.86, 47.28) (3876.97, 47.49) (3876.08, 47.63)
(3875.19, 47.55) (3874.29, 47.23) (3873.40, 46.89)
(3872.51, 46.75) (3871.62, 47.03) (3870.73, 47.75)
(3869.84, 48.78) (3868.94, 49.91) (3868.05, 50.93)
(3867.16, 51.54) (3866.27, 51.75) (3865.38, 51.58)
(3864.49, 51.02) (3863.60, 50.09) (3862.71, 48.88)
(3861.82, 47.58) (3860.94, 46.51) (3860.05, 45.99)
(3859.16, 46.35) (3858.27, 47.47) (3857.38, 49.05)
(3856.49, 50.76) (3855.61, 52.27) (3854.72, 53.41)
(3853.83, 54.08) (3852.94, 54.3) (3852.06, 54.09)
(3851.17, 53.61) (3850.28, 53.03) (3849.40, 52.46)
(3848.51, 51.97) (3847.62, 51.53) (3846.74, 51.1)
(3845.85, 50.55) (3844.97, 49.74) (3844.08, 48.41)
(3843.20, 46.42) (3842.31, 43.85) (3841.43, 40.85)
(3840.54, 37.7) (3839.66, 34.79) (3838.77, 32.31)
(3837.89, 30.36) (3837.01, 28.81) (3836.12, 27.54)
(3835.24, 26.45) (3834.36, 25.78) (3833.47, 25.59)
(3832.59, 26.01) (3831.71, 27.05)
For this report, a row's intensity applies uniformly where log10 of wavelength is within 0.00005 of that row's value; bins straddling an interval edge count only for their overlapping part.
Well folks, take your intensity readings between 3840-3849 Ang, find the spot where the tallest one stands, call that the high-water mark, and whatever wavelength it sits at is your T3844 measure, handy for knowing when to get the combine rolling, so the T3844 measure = 3848.51 Ang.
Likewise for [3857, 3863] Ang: 3857.38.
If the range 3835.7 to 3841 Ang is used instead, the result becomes 3840.54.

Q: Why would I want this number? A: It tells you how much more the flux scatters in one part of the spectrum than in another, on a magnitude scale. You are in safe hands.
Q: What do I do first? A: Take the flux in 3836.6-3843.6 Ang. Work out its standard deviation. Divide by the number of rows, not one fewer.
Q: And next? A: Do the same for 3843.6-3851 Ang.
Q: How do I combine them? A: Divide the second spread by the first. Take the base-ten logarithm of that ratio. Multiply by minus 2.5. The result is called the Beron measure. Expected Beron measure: 1.6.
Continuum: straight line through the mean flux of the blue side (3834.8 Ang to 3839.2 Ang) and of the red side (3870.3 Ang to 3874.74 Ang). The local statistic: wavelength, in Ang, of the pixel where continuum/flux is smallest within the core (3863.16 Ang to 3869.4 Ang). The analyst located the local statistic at 3865.38 Ang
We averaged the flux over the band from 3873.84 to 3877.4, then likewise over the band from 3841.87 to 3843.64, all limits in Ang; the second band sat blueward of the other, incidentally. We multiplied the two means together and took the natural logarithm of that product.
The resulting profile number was 7.67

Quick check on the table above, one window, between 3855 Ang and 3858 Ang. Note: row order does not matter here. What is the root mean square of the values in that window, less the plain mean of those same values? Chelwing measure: 0.02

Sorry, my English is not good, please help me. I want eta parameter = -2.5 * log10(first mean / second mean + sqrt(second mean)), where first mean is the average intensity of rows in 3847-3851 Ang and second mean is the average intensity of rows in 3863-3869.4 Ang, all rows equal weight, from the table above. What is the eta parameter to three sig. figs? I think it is -2.28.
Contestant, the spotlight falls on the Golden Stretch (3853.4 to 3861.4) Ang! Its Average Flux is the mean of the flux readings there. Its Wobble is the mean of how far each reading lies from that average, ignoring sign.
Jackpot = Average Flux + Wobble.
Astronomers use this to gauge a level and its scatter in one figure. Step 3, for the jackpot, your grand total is 52.3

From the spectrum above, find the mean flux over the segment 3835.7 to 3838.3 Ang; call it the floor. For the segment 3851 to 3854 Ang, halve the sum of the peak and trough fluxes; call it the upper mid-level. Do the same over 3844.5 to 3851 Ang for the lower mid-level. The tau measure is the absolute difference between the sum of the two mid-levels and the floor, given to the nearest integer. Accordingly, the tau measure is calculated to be 76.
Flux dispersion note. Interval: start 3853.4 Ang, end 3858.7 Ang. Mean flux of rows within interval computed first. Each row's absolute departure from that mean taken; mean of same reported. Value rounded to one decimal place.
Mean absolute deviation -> 2.1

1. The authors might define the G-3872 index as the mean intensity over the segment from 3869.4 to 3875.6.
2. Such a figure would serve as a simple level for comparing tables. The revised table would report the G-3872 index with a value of 47.4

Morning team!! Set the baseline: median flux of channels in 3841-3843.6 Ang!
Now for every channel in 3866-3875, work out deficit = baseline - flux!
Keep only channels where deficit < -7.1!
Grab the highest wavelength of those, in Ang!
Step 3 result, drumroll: 3867.16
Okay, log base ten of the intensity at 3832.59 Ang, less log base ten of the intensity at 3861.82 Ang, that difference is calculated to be -0.26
